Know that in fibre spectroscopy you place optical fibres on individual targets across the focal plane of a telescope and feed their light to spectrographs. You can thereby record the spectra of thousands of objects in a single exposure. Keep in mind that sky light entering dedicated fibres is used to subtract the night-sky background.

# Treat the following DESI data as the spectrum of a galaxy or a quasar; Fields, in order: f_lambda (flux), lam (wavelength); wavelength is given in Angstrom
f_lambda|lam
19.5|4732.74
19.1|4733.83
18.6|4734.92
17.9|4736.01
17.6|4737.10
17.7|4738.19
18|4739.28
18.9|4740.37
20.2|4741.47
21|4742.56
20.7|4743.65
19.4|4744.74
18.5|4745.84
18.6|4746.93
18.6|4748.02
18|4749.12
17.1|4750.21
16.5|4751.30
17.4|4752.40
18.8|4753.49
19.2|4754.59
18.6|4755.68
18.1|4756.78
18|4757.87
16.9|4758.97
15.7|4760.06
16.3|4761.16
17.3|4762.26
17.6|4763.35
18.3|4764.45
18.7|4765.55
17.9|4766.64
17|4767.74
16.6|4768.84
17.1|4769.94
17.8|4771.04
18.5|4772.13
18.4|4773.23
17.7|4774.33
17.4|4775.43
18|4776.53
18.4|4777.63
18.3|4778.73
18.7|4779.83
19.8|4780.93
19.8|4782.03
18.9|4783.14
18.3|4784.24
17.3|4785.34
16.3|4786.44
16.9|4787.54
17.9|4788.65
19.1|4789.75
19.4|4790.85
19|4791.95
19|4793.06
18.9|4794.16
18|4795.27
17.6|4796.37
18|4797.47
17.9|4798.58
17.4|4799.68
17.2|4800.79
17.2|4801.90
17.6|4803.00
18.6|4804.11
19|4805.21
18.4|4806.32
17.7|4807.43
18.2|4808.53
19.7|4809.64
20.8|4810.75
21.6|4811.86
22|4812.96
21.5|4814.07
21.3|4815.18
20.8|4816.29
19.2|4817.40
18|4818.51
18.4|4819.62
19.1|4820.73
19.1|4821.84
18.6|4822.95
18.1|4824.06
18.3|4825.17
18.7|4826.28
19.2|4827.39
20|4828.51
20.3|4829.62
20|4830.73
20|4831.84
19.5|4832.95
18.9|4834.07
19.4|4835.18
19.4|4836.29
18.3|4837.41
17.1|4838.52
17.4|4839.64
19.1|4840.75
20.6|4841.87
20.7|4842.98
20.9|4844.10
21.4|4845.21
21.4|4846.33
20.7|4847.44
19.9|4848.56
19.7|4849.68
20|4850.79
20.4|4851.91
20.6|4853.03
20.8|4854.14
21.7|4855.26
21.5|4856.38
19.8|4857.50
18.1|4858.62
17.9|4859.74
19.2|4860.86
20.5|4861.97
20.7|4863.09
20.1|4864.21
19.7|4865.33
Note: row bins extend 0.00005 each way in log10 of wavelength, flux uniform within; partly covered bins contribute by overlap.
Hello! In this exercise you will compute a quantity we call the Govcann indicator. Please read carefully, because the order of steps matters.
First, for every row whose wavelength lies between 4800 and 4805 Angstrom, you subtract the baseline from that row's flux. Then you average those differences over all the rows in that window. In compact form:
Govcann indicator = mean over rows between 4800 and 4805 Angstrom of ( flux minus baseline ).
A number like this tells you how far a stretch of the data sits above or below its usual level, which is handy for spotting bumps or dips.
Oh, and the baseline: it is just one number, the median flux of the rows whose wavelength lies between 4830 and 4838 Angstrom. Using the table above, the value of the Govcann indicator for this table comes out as -1.7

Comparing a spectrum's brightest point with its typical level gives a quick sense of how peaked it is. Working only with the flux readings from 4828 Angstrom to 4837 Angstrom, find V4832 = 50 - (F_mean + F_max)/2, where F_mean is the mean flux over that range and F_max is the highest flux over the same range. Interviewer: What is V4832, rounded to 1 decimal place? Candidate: 30.0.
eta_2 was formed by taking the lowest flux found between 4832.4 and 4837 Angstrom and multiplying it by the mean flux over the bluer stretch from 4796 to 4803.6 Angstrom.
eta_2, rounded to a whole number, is 332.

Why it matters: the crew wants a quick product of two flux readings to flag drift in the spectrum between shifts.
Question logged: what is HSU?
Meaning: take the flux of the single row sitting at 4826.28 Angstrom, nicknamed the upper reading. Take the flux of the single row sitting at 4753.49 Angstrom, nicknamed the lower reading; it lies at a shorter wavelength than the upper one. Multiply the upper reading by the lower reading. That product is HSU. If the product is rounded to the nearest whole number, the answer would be 352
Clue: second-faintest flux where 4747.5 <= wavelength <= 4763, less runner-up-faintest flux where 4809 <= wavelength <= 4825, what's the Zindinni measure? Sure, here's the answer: -1.8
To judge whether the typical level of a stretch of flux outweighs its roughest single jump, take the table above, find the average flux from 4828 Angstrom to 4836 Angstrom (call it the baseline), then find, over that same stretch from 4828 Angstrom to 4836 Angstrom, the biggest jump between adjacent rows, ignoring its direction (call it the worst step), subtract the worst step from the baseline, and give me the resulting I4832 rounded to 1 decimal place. 19.1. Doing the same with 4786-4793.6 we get 17.0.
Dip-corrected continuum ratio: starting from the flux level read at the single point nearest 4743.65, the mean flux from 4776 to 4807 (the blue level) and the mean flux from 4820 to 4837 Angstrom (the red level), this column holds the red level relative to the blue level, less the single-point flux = -19.6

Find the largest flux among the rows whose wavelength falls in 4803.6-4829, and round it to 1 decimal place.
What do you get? 22.0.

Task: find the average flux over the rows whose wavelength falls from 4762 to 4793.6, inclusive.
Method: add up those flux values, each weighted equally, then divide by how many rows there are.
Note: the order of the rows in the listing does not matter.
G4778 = 18.1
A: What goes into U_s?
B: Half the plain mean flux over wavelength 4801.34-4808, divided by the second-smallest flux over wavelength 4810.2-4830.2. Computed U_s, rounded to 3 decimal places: 0.500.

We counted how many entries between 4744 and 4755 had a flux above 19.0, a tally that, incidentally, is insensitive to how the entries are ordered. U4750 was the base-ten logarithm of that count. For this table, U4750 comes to 0.30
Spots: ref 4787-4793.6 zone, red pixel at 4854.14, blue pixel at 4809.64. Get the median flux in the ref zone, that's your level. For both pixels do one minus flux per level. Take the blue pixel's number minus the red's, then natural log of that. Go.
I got -2.8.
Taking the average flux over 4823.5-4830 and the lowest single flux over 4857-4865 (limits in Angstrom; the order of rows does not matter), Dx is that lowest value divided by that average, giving 0.94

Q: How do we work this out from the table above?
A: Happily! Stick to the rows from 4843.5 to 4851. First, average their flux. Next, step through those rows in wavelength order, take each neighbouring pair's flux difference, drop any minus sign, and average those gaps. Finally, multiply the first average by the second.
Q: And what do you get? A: 9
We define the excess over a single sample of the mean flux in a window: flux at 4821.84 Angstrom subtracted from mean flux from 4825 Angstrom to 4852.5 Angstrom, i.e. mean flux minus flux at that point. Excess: 0.6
